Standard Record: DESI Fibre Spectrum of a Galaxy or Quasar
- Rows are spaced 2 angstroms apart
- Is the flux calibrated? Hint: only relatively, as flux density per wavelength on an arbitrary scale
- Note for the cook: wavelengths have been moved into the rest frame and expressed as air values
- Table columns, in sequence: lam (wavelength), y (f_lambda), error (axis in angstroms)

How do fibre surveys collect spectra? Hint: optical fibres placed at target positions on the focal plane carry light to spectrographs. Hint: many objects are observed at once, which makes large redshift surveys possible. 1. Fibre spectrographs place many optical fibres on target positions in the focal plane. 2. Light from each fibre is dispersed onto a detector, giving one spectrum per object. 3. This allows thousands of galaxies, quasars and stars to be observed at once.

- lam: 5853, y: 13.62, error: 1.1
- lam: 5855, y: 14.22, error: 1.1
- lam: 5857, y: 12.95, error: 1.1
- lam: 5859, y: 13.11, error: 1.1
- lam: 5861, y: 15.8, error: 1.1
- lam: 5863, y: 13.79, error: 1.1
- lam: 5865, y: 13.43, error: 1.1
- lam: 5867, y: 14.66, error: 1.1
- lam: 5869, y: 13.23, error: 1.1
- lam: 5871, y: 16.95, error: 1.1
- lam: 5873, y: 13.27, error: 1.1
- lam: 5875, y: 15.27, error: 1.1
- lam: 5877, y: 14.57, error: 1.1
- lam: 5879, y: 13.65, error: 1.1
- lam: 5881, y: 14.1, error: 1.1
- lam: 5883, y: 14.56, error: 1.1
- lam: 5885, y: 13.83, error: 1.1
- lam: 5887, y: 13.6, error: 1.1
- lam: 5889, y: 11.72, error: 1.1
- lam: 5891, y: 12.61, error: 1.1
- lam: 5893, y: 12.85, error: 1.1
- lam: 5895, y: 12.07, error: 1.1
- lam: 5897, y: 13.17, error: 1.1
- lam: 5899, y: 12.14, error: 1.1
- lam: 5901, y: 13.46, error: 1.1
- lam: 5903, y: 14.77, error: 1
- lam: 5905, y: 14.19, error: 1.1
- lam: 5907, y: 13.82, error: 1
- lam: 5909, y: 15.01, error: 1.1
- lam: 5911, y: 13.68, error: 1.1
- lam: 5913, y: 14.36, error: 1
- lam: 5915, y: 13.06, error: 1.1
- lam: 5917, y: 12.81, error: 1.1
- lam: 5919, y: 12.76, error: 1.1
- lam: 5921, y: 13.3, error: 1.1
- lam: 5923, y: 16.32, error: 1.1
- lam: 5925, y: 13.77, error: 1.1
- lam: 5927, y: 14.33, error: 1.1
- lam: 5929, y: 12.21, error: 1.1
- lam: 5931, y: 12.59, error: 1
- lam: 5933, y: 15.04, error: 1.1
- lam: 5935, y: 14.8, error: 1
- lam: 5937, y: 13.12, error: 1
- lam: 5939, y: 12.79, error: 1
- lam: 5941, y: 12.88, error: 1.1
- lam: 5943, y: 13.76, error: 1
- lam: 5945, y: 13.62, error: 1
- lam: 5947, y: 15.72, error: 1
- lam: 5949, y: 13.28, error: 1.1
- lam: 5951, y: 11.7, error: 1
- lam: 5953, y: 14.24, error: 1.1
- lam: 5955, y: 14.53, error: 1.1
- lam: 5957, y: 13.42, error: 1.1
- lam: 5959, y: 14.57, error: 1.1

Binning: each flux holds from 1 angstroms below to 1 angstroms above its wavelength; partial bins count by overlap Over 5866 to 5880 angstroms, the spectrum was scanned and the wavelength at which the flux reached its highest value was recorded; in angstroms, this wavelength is 5871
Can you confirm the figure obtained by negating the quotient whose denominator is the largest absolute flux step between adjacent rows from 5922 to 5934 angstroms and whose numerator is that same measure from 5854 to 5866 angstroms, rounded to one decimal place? -1.1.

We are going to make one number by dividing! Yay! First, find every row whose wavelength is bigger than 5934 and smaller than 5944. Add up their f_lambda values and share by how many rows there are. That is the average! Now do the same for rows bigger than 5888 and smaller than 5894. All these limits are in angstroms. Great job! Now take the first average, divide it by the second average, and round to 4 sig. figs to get 1.087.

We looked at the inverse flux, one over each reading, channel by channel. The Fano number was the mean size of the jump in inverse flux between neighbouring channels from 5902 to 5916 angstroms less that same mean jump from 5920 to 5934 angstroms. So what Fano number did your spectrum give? -0.0047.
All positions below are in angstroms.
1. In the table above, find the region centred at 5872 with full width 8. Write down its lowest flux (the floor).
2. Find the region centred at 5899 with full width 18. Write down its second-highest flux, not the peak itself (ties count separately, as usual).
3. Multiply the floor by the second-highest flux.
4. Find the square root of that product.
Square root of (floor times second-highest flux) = 13.7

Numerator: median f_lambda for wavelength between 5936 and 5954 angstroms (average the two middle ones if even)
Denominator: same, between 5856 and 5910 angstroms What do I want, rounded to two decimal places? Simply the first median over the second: 0.97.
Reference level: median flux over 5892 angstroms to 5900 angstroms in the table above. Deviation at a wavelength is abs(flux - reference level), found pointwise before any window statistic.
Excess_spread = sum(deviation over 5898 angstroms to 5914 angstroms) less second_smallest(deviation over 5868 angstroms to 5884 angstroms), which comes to 11.4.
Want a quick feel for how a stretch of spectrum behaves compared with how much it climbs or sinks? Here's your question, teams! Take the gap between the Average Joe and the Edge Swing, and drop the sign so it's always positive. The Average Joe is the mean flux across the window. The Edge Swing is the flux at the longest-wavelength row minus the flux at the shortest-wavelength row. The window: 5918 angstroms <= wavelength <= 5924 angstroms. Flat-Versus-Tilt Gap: 10.6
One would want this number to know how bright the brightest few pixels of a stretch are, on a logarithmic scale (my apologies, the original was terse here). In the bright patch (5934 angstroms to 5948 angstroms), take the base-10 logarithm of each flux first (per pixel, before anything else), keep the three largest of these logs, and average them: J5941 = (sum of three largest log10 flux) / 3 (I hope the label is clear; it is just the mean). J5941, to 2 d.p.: 1.17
